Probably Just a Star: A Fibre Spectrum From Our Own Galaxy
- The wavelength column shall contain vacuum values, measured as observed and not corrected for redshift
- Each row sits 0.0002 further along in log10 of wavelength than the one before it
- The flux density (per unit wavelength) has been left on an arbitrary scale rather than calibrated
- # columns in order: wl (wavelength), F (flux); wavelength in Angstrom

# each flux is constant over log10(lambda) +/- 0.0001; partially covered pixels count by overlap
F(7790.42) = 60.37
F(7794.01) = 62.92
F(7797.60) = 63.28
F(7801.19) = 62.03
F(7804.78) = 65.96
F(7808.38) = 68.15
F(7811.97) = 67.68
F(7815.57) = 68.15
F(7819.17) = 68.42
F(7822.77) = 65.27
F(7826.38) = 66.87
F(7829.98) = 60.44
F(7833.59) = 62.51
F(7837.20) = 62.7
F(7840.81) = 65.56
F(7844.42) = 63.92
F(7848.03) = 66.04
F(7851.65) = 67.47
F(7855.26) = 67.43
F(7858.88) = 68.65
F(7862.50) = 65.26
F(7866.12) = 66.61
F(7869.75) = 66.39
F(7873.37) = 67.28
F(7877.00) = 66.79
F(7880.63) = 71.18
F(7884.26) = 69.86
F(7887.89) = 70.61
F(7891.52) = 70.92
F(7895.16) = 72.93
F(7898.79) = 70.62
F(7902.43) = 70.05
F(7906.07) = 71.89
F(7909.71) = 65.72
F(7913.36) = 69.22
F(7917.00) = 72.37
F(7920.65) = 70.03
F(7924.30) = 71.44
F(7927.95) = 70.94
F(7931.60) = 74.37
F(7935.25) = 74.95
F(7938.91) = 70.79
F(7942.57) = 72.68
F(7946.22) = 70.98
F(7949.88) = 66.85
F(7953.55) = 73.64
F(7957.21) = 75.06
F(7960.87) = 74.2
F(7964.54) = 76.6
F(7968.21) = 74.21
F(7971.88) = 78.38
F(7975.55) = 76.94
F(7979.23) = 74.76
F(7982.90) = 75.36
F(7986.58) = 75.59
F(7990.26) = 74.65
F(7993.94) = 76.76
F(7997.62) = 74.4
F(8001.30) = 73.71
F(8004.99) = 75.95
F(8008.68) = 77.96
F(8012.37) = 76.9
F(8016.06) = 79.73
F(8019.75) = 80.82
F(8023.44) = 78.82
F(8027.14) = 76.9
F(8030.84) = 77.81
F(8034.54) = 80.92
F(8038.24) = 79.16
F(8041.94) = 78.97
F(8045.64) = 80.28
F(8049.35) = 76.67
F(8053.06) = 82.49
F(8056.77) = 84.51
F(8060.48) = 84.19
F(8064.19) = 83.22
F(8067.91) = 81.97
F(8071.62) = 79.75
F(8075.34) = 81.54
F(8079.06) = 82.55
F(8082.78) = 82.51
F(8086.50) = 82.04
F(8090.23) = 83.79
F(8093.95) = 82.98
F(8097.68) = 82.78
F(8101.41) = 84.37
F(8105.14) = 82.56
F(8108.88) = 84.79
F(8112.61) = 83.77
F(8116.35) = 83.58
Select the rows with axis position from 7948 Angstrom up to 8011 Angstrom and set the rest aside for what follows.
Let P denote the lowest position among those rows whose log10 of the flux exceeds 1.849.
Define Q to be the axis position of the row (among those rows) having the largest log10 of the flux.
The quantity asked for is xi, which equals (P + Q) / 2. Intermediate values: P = 7953.55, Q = 7971.88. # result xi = 7962.7 Angstrom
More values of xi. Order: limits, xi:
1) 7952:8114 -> 8031.2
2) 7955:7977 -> 7964.5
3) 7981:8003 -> 7988.4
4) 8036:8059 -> 8047.5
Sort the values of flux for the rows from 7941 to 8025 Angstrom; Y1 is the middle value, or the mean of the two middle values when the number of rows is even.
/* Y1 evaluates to 75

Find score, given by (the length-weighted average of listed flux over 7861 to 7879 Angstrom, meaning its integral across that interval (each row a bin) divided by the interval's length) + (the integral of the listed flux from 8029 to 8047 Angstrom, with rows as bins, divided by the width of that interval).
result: 146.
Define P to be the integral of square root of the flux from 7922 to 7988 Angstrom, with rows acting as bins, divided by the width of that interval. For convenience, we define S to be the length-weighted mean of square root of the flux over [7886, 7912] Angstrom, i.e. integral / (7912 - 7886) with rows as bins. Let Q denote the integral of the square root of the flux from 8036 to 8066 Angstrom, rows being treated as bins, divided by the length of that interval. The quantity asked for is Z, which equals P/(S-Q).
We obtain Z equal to -14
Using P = 8.59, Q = 9.0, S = 8.39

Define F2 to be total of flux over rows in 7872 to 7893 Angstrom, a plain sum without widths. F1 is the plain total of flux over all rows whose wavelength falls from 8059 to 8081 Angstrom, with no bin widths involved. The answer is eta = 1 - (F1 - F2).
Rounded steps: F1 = 493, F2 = 417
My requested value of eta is -76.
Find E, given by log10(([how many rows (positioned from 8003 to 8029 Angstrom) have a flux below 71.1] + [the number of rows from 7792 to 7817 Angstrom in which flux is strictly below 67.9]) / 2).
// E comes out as 0.40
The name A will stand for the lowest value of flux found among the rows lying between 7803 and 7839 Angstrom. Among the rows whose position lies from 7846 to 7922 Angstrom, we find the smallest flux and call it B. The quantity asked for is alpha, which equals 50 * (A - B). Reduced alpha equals -241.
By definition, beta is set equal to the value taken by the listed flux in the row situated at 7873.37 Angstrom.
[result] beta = 67.28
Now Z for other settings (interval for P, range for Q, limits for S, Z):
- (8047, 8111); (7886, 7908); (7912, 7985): 76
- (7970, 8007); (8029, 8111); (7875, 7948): -14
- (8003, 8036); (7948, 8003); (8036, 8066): 24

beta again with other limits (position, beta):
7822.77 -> 65.27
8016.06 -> 79.73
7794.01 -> 62.92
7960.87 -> 74.2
